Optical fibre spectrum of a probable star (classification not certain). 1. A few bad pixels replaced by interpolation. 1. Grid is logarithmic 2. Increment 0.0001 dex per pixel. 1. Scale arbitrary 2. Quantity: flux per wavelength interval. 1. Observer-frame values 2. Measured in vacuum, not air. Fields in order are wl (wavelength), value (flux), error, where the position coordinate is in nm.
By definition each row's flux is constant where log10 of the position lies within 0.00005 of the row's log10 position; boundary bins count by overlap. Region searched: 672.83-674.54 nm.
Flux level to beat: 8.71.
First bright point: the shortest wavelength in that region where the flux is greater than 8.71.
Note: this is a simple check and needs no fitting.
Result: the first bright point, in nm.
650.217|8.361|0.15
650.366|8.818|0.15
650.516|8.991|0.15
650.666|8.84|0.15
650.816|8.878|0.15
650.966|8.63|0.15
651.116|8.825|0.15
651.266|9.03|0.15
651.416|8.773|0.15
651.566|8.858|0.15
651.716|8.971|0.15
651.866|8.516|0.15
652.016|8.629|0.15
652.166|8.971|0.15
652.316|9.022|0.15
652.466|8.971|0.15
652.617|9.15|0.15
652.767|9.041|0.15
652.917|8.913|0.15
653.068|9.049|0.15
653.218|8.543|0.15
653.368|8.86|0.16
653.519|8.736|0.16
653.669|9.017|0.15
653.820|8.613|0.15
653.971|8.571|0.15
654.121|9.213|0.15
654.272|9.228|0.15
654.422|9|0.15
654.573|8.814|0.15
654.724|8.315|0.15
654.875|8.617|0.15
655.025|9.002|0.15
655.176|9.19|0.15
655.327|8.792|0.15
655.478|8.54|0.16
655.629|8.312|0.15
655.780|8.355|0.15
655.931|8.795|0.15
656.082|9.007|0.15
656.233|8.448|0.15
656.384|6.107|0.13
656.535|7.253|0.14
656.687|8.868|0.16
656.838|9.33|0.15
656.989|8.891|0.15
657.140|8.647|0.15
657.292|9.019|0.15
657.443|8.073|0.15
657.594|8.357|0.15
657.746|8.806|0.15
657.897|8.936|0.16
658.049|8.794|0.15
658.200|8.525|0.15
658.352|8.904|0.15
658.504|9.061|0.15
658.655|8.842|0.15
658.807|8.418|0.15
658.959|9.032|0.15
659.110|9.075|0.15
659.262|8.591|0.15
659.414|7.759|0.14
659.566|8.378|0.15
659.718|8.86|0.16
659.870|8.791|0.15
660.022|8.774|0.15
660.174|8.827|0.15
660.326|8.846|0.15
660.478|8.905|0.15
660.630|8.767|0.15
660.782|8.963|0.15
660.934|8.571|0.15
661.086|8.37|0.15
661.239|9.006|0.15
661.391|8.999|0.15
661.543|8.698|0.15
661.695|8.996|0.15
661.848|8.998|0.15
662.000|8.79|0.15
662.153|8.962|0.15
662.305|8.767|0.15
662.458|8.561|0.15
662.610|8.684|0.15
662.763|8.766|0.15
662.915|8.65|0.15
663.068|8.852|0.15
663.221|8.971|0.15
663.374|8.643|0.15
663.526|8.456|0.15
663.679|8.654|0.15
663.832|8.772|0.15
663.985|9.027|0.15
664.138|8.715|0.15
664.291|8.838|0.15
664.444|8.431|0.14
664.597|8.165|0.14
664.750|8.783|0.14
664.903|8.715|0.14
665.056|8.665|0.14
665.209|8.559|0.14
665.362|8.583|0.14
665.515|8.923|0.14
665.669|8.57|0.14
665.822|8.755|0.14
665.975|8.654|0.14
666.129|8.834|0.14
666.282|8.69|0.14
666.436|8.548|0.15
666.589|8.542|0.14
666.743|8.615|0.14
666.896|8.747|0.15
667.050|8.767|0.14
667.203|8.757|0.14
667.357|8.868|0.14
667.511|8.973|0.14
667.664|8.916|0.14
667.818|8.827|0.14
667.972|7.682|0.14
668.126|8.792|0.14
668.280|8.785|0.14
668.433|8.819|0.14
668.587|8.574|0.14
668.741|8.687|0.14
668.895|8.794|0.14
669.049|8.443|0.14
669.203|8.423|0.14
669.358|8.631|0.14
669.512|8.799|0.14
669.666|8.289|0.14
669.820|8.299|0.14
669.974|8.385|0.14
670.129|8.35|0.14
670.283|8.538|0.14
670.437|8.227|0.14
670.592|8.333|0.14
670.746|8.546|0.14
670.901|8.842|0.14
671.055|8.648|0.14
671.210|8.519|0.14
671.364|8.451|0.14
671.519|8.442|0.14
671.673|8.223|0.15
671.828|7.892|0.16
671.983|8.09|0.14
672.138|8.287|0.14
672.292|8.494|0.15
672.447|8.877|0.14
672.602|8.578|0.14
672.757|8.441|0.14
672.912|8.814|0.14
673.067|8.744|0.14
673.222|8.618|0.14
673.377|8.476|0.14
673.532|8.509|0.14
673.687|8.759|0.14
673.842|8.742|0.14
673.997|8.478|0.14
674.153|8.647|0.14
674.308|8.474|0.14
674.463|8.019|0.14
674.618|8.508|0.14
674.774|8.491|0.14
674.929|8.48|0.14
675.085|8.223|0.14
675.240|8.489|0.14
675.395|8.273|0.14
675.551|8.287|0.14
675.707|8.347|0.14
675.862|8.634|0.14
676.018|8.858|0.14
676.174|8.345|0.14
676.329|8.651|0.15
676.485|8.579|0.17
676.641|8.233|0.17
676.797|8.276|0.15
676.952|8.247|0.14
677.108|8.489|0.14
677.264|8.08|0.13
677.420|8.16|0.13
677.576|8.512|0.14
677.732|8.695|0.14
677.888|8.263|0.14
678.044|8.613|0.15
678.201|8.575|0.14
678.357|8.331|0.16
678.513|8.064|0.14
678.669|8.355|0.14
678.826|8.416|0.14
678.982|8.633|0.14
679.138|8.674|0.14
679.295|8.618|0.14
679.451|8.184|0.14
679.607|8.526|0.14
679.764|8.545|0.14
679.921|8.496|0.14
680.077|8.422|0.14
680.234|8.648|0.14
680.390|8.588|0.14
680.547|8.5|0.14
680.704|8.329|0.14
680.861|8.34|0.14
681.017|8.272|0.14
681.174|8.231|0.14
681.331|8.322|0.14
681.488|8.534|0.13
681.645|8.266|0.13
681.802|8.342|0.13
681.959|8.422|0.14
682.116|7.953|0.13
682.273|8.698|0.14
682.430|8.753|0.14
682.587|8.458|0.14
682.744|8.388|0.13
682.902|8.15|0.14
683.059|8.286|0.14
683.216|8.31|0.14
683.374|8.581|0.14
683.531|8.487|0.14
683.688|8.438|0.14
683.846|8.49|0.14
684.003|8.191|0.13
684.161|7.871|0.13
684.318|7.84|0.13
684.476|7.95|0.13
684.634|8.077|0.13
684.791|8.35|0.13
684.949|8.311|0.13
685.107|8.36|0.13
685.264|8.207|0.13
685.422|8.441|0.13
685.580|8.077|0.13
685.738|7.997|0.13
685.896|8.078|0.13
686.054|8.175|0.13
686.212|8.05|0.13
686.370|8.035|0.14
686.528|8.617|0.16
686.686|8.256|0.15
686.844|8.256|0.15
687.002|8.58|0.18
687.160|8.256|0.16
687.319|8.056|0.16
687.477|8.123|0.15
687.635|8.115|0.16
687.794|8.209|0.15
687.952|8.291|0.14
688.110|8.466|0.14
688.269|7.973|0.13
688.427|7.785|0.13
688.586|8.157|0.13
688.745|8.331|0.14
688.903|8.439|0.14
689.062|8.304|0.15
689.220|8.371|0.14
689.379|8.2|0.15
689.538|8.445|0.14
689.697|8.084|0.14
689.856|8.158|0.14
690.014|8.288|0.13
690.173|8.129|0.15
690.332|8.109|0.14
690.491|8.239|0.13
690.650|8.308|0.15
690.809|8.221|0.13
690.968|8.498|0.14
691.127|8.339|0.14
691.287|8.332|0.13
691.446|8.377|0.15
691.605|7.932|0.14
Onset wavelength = 672.912 nm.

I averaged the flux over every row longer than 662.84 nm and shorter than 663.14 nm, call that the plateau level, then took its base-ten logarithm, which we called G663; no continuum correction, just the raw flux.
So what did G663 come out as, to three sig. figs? 0.942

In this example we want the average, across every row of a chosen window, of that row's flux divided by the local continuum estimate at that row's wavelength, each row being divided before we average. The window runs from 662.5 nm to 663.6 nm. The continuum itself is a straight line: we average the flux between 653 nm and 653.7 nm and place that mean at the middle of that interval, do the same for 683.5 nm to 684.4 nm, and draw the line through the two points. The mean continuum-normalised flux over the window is 1.009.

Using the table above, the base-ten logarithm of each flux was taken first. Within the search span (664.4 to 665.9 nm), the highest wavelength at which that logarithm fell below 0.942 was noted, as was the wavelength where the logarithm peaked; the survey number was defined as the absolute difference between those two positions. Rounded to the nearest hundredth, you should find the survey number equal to 0.15 nm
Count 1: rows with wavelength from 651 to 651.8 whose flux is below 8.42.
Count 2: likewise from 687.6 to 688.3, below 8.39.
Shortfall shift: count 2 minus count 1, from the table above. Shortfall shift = 4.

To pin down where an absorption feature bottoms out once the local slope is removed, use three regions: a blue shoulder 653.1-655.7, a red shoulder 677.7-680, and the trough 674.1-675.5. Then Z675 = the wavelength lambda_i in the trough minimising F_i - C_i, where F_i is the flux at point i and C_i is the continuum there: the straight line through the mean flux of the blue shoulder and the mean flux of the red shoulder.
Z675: 674.463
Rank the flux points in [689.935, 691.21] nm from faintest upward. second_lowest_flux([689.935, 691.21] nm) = 8.129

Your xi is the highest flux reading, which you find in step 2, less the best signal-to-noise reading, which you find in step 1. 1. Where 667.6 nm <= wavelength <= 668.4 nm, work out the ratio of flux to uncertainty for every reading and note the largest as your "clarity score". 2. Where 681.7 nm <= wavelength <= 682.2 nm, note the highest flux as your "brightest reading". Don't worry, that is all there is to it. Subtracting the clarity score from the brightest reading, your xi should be -55.3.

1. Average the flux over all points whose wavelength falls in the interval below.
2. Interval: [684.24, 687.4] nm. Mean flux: 8.20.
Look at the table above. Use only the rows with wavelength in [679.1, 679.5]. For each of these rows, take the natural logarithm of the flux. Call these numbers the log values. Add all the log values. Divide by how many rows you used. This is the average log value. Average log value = 2.14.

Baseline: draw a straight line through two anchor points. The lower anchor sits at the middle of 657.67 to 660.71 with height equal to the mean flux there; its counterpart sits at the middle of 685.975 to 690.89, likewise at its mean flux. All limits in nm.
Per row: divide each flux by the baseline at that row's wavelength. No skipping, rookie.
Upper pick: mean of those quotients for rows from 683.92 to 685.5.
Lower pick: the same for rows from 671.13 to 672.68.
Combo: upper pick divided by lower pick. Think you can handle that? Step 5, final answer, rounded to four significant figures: 1.000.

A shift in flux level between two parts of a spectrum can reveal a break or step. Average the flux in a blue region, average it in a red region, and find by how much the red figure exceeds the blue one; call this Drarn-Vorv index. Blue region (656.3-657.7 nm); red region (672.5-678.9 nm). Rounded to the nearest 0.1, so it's 0.2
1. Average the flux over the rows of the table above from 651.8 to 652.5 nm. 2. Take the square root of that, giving 2.97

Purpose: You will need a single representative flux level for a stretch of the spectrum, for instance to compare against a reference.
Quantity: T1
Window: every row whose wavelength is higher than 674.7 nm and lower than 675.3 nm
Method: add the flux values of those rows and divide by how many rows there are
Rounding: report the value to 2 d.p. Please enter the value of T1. 8.42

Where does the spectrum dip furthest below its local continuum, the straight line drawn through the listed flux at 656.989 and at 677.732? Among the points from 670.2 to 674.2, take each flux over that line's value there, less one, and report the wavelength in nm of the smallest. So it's 671.828 nm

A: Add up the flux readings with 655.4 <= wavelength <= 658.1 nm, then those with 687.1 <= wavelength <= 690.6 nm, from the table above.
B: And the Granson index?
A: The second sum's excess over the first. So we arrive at 28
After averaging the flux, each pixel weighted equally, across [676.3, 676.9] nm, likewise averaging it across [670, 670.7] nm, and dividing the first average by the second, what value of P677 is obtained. 1.01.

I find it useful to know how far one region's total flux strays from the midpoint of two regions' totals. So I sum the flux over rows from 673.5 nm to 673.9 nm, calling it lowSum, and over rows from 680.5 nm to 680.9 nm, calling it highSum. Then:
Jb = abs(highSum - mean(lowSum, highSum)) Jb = 0.4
